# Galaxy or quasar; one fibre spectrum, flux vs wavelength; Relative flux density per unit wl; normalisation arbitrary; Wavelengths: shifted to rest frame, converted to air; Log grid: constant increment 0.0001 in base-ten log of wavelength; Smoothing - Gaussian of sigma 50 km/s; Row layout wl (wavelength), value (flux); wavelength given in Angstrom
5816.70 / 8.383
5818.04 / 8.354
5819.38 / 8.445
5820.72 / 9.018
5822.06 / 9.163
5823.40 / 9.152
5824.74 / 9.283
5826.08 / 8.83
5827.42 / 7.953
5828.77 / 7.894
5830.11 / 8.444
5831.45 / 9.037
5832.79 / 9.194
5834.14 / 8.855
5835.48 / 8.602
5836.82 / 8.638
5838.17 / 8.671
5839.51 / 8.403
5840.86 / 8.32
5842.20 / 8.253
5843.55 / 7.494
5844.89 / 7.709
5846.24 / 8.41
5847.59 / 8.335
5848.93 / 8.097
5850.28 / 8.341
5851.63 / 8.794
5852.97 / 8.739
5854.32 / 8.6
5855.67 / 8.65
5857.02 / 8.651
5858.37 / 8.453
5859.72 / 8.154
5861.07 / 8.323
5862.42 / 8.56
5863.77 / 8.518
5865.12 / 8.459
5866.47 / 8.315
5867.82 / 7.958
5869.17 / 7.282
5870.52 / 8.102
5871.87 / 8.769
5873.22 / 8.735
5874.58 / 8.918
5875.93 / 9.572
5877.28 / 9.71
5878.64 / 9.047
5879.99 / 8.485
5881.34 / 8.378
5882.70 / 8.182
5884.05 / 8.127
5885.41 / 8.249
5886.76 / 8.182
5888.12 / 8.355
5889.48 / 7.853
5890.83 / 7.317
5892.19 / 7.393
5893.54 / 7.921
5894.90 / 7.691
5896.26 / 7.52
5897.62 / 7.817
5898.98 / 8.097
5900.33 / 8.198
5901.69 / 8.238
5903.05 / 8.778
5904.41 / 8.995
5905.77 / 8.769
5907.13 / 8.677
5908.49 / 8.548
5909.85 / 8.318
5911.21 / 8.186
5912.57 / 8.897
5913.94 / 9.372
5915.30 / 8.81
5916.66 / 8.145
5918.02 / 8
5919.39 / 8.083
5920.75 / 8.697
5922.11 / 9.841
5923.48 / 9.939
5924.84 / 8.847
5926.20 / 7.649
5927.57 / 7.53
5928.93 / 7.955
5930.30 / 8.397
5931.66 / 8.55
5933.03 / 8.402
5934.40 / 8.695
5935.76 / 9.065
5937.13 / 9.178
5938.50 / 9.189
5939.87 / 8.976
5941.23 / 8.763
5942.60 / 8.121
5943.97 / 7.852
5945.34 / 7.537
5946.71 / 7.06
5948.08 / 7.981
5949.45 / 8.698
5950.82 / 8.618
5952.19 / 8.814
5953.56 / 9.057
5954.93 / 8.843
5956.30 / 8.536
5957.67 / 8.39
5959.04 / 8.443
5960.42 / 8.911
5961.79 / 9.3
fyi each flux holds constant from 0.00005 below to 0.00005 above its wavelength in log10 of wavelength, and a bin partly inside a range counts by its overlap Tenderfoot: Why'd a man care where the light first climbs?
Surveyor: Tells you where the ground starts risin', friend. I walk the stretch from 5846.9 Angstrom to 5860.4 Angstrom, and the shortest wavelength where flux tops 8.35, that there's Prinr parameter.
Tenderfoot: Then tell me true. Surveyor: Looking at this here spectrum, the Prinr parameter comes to 5851.63 Angstrom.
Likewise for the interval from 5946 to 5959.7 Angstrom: 5949.45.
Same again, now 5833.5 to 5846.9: 5834.14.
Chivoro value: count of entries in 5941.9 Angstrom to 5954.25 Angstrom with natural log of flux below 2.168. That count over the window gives 7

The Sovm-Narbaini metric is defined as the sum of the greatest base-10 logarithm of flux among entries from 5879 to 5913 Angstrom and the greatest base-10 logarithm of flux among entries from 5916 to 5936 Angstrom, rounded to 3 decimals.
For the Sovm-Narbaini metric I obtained 1.951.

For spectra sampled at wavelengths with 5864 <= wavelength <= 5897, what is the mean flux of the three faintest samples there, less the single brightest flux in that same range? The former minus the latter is -2.38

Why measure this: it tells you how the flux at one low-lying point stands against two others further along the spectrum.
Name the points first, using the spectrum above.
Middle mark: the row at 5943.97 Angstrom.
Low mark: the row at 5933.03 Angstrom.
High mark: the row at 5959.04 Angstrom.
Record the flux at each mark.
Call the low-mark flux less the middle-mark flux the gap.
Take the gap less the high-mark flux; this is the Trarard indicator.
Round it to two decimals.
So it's -7.89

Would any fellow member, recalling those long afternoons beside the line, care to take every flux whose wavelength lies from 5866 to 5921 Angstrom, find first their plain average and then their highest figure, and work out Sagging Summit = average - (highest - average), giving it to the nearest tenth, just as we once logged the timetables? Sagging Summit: 7.0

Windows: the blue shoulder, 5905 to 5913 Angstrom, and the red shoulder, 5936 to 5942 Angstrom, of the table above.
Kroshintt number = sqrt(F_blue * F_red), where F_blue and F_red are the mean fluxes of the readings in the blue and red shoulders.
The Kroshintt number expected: 8.79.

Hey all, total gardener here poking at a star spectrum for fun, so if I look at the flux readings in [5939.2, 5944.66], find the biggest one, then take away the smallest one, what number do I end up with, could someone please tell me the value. 1.1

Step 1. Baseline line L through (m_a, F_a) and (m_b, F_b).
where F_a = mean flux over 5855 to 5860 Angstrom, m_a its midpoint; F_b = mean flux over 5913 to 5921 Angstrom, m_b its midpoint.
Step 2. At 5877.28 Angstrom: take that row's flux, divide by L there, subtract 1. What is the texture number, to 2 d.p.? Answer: 0.14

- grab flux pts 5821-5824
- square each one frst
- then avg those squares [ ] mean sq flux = 84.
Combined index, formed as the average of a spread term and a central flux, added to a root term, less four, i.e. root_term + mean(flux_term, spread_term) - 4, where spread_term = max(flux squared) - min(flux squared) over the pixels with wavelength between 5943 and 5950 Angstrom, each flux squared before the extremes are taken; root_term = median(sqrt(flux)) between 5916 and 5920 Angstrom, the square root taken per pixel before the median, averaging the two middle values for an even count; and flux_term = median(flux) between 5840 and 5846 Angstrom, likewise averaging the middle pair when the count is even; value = 16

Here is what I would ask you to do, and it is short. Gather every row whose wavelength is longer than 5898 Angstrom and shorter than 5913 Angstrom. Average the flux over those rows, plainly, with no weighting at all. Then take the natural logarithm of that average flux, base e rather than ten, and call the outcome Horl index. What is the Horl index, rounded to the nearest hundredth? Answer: 2.14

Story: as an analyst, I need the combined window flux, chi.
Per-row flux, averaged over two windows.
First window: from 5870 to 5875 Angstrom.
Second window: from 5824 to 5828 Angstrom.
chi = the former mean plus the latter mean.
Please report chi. 17.3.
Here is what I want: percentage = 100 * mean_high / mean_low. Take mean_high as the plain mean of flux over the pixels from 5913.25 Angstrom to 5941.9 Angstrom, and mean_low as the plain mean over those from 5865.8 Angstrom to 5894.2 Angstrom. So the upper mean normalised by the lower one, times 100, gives 104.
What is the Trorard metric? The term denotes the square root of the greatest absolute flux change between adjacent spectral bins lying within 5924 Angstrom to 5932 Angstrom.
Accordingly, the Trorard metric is 1.09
